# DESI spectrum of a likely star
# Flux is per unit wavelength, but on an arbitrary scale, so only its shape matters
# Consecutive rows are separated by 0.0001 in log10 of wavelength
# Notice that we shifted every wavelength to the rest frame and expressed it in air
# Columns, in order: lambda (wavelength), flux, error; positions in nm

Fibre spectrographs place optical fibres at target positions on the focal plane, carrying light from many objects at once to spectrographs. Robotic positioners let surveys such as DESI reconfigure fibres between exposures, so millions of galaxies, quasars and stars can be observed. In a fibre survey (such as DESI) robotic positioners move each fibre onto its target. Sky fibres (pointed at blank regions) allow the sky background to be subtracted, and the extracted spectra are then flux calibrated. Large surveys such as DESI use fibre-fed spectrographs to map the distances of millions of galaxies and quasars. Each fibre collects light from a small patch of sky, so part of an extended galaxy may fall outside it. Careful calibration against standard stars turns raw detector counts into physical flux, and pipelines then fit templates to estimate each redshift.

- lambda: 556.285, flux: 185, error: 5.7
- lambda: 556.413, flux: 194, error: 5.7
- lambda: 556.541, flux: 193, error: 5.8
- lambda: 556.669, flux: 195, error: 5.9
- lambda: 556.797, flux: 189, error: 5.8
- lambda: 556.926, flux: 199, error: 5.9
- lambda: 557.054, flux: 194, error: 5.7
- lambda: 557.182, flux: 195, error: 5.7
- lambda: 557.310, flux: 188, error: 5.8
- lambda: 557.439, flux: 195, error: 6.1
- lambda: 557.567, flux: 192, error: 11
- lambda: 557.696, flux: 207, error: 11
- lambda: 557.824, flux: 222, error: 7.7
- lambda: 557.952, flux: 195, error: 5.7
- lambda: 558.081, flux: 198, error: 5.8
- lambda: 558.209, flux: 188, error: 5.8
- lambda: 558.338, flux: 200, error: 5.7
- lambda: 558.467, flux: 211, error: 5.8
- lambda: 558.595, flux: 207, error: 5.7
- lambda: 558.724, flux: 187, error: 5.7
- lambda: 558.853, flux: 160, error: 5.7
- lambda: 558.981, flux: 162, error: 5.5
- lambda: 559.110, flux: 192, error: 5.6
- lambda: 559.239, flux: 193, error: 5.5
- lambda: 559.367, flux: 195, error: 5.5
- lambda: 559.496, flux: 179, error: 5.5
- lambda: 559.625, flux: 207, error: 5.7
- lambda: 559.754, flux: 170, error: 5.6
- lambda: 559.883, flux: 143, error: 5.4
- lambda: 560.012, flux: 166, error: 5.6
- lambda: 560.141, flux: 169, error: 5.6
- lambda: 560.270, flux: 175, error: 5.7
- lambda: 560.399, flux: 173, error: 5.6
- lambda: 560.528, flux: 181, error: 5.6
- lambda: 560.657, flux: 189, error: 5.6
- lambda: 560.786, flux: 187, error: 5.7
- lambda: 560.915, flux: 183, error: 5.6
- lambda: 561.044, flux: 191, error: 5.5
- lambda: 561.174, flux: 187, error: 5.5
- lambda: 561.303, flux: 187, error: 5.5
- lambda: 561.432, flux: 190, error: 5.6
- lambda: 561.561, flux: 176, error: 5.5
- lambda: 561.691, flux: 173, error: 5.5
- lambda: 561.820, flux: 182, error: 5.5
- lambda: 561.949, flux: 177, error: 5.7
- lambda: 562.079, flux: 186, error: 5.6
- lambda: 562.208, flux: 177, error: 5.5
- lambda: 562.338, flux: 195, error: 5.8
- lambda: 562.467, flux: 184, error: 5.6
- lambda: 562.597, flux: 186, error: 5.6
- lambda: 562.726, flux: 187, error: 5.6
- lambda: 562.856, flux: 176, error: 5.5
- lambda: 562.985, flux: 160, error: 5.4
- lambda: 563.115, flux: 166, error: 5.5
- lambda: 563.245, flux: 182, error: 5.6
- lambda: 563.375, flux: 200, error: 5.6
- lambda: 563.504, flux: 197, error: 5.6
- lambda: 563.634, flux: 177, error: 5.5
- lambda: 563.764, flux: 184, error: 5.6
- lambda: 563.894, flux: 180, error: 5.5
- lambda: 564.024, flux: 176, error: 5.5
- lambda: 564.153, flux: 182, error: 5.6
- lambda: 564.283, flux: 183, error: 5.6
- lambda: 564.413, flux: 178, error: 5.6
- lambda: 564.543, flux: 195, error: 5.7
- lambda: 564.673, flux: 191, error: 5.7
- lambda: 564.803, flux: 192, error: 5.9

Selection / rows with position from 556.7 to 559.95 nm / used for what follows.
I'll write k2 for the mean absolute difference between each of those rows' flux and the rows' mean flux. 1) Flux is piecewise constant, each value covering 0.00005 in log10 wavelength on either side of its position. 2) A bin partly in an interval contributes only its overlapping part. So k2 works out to 12.0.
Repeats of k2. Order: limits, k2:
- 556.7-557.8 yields 4.1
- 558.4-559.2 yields 17.0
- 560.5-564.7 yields 6.4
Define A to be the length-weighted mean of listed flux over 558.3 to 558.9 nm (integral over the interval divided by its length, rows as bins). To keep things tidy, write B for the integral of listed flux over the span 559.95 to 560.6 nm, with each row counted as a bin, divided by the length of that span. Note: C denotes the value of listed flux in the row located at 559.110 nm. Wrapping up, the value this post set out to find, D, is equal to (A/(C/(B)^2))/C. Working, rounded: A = 193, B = 173.0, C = 192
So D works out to 157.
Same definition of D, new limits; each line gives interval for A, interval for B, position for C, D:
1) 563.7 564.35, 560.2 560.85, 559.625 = 138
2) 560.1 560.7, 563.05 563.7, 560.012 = 219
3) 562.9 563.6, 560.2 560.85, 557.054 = 157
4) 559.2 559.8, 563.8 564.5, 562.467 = 182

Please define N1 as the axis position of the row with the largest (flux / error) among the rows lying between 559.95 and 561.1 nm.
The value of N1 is 561.044 nm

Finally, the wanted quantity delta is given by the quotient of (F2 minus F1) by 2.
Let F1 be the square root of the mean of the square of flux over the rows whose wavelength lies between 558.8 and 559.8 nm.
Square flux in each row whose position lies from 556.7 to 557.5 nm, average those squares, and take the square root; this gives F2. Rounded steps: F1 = 183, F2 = 193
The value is 5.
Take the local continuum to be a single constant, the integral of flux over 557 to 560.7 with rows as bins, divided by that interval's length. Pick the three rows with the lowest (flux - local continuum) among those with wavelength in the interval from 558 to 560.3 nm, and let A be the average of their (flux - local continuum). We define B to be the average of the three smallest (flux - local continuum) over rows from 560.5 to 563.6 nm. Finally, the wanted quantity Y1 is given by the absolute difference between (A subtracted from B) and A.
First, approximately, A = -32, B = -21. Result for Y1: 44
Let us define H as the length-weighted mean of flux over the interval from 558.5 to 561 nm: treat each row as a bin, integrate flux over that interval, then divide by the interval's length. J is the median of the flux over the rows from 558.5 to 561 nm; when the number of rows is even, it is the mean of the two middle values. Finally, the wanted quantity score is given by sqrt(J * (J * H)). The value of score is 2431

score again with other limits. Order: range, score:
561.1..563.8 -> 2484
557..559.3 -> 2707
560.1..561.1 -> 2451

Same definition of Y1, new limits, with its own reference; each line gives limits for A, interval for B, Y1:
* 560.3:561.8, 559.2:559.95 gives 3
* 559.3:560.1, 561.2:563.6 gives 34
